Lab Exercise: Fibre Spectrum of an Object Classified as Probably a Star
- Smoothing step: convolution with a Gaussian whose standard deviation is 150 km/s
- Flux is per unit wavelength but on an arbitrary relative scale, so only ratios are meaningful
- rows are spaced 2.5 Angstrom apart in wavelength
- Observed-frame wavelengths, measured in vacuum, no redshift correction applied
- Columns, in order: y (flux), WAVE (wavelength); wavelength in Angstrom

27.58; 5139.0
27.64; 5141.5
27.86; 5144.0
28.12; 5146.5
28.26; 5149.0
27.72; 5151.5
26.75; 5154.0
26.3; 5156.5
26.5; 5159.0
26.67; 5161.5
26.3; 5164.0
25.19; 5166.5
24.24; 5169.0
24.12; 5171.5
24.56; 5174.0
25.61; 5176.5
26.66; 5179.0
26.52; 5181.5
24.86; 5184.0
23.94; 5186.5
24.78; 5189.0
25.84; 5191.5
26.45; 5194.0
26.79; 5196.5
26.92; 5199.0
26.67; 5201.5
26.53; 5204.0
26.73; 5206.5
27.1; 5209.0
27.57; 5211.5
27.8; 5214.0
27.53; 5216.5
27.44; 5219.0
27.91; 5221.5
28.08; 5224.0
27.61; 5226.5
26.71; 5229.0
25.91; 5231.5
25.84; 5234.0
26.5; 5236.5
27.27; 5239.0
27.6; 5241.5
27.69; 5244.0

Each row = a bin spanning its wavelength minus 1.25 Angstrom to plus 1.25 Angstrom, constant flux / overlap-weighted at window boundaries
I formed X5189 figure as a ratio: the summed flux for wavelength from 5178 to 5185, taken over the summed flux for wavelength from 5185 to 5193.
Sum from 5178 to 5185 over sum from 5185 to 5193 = 1.0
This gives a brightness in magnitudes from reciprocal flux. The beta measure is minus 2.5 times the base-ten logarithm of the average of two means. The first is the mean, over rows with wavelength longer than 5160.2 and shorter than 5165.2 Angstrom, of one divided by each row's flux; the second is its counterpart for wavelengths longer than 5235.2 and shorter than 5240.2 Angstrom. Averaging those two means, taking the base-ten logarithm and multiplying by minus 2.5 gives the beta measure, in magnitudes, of 3.57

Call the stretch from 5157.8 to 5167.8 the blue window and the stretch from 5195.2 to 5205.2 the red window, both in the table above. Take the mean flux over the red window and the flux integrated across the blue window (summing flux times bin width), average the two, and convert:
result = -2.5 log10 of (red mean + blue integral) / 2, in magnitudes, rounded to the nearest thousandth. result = -5.397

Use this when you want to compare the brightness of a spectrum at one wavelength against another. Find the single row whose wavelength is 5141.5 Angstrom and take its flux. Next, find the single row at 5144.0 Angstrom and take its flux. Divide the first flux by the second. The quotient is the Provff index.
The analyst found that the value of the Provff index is 0.992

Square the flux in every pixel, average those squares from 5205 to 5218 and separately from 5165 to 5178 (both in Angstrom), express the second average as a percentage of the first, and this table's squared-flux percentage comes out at 82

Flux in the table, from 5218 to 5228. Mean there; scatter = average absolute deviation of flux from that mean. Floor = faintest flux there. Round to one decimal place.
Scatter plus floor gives 27.7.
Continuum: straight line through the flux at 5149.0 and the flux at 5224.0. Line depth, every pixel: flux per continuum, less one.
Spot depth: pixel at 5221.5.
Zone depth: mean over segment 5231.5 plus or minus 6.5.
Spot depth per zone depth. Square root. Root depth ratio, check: 0.34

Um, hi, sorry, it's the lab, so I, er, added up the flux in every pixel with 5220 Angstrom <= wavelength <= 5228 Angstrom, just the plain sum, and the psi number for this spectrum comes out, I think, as 83.6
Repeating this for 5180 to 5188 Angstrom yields 75.3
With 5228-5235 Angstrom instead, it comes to 78.5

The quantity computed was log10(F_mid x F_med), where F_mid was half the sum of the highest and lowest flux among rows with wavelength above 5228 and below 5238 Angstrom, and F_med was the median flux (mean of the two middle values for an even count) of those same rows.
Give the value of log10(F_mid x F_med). 2.84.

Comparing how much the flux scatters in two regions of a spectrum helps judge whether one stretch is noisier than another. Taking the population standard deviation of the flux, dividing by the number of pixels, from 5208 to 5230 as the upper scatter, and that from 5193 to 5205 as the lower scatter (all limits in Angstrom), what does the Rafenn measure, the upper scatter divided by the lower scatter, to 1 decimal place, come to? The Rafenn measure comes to 2.3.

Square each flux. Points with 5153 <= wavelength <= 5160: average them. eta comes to 703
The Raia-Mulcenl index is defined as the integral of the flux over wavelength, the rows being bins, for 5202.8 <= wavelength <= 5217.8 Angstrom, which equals 408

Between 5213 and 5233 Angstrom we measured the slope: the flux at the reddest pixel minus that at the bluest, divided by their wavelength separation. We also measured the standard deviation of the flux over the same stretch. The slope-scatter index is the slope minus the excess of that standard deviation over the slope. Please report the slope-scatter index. -0.9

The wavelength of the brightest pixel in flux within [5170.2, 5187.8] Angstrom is 5179.0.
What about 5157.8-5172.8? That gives 5161.5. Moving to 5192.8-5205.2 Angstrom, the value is 5199.0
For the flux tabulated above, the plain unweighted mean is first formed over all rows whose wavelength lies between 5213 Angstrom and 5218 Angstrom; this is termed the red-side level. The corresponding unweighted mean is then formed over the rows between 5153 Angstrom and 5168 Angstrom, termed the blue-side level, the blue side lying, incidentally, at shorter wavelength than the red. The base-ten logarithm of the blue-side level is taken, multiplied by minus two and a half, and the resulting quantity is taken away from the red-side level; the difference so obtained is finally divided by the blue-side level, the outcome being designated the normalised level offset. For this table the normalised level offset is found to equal 1.19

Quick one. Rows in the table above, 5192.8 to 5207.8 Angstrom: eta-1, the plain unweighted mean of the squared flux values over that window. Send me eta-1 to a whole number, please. 712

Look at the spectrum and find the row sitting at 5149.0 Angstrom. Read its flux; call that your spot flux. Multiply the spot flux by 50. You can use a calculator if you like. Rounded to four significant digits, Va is 1413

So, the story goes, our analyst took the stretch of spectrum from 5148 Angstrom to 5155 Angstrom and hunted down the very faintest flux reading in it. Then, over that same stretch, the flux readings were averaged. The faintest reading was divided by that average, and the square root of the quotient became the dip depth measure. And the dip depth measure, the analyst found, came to 0.985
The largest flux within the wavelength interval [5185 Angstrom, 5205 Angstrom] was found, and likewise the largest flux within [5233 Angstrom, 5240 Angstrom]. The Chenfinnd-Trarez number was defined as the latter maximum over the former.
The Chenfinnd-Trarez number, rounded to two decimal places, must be 1.01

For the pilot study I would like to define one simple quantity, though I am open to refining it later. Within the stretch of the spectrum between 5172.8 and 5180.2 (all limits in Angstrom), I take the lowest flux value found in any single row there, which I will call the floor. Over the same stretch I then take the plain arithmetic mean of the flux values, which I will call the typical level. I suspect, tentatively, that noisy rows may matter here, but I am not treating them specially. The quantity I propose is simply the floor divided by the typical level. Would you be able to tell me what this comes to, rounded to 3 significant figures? 0.959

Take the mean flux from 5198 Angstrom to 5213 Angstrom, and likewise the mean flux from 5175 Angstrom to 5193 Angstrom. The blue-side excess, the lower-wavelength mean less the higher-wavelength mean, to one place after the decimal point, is -1.5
